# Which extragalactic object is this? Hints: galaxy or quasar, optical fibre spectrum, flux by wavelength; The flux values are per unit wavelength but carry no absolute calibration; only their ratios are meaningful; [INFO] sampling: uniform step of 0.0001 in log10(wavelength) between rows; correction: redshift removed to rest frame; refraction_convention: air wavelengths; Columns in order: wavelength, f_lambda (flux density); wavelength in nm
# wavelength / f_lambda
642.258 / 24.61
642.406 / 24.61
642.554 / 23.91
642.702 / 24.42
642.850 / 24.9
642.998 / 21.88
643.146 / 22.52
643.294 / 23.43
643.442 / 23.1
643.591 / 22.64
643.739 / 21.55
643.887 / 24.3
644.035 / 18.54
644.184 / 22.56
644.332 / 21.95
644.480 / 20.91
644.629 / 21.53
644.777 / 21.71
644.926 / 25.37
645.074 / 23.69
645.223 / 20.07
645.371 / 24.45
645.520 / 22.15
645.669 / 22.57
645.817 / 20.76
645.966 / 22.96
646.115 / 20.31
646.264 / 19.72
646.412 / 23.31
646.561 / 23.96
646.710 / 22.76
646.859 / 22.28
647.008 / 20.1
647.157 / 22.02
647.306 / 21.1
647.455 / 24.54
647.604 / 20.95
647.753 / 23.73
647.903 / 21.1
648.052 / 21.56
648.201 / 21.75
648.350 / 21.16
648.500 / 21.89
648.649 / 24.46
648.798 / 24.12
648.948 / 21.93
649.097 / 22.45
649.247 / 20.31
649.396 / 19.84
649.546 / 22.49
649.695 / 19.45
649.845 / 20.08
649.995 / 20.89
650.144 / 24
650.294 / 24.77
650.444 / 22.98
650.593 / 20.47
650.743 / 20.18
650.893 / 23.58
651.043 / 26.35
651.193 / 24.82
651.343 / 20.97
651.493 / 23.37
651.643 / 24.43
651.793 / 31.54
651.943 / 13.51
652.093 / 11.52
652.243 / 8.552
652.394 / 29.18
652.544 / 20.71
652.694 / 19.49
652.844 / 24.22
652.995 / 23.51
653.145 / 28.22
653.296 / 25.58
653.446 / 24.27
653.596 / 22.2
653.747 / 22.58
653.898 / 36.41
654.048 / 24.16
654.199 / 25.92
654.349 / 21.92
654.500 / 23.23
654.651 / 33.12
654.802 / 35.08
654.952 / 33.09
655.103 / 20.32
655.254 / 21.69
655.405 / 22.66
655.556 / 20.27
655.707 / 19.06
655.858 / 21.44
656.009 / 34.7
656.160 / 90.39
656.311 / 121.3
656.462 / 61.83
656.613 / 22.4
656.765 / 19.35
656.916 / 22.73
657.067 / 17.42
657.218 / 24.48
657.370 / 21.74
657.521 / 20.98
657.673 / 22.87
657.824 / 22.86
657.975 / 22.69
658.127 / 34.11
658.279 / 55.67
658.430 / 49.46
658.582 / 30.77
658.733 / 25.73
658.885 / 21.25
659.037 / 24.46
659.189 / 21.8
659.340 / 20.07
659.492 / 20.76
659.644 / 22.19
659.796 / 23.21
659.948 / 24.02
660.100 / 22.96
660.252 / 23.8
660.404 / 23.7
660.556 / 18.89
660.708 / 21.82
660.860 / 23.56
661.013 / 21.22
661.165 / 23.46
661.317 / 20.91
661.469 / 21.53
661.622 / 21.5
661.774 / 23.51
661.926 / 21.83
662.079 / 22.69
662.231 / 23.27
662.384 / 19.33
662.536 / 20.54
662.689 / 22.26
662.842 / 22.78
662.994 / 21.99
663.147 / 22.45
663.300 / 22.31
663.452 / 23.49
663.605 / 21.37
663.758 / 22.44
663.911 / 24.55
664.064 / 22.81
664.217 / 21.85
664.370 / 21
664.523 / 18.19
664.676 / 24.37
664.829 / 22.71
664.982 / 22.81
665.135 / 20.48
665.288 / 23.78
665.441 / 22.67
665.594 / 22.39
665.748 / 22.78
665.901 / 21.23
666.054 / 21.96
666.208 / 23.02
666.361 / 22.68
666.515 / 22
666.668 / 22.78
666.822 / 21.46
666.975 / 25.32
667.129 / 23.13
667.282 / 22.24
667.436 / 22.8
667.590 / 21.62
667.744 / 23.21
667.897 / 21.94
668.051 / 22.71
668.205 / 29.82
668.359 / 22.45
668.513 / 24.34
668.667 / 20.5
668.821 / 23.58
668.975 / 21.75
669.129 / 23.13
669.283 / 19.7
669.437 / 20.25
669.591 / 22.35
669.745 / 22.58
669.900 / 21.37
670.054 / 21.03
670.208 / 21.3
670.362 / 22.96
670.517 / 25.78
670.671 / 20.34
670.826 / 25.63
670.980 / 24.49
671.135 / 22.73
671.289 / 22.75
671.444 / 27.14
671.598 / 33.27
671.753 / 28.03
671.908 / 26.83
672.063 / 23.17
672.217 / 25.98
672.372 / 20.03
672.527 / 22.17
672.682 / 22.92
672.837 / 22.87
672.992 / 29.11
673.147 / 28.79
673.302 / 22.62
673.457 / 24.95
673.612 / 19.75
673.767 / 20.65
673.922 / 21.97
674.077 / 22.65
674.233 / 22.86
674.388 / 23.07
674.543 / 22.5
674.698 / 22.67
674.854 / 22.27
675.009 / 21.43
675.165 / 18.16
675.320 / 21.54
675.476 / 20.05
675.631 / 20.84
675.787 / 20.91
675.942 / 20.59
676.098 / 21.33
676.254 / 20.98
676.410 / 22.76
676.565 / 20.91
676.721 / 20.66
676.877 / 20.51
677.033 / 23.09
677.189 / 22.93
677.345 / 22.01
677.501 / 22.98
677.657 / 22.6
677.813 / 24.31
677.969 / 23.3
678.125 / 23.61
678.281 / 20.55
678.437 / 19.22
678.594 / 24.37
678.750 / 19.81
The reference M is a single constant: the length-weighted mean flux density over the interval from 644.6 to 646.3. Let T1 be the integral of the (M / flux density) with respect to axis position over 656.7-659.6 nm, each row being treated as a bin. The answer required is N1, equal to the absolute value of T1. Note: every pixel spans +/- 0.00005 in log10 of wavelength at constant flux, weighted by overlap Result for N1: 2.67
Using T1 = 2.67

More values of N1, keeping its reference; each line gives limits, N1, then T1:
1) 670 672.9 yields 2.70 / 2.70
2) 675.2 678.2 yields 3.06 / 3.06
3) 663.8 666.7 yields 2.89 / 2.89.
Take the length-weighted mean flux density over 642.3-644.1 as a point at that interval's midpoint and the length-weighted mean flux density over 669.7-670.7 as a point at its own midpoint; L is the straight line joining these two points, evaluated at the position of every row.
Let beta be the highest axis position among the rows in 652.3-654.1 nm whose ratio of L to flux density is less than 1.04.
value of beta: 654.048 nm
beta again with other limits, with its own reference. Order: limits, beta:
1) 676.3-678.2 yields 678.125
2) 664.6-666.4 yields 666.361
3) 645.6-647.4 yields 646.859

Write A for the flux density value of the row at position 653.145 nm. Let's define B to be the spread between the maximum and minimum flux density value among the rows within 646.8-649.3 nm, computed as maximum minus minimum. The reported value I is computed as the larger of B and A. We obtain 28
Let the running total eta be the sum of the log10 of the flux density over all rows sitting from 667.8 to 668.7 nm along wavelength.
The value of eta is 8.22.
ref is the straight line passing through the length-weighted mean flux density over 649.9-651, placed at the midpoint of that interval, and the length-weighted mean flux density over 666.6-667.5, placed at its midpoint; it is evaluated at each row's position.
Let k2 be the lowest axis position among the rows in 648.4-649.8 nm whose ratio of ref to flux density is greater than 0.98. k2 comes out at 648.500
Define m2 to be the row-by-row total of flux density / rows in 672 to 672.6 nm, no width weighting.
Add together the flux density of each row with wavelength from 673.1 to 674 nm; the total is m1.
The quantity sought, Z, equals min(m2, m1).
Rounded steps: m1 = 139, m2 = 91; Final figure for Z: 91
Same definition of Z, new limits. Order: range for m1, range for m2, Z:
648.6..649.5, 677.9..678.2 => 47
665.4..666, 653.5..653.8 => 45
